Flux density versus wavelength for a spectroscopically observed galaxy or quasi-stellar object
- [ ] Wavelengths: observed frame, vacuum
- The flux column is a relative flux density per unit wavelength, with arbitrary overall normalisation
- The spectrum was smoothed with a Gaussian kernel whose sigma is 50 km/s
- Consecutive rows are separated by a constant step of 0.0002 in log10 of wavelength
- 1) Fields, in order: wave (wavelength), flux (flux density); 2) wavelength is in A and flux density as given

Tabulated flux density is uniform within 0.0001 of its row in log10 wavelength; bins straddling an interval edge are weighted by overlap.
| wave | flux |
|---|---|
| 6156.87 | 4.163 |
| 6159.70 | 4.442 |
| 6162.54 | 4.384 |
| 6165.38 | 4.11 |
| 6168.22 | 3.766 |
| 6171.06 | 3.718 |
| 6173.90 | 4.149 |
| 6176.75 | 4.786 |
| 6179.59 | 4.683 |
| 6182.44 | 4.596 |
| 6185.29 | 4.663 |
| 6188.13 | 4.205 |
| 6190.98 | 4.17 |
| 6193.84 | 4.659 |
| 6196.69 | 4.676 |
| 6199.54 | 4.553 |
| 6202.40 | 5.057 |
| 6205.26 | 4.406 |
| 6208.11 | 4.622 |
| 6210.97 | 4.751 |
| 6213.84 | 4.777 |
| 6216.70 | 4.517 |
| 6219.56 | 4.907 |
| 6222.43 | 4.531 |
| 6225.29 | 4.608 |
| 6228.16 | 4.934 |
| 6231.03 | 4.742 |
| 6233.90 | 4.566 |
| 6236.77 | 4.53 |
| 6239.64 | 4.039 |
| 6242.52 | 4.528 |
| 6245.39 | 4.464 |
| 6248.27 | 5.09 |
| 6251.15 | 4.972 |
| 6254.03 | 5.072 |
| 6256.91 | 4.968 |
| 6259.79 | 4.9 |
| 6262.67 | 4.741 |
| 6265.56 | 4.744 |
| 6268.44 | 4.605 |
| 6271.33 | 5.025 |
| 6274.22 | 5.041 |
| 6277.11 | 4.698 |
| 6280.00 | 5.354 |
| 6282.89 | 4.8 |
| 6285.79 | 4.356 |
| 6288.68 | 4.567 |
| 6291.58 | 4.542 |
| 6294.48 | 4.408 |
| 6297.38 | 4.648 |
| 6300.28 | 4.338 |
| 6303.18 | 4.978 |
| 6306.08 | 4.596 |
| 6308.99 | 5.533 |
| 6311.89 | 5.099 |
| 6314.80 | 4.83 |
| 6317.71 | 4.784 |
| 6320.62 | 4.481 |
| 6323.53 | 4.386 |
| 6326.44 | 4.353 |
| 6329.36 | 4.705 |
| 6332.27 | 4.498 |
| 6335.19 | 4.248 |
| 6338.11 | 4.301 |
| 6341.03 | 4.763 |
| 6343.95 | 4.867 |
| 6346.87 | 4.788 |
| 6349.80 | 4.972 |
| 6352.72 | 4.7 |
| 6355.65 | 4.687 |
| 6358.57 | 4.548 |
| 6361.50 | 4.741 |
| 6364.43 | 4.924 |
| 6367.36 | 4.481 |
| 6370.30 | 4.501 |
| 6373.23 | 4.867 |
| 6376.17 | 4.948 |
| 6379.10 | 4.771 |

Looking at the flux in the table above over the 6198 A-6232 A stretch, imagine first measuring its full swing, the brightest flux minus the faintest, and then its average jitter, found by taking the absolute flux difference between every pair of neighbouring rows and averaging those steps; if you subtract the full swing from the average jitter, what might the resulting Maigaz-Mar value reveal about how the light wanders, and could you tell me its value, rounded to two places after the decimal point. -0.36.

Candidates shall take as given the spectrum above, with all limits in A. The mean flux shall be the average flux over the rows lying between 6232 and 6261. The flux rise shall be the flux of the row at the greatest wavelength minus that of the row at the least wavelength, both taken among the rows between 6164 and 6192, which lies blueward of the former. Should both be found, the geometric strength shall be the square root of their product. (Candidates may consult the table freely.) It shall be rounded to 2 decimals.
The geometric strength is 0.53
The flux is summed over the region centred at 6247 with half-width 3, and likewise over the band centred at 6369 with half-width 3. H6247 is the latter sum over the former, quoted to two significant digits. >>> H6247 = 0.94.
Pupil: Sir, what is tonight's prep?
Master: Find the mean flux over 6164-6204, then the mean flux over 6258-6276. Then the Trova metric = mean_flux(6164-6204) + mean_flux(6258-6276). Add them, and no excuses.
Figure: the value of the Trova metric 9.26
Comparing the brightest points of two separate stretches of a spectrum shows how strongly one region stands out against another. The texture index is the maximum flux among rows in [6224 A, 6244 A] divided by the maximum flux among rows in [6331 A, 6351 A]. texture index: 0.99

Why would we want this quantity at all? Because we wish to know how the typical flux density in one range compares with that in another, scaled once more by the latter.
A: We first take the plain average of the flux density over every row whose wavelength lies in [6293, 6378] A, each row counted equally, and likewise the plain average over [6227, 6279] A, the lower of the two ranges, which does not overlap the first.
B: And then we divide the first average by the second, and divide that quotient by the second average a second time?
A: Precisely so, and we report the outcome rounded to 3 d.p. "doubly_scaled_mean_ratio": 0.207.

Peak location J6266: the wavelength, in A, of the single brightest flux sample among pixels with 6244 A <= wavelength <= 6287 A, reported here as 6280.00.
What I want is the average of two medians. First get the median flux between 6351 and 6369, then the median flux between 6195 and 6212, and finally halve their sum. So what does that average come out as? 4.67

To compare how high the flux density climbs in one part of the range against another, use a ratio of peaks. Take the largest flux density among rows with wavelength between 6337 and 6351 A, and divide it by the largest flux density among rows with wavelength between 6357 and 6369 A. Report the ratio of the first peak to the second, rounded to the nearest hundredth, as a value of 1.01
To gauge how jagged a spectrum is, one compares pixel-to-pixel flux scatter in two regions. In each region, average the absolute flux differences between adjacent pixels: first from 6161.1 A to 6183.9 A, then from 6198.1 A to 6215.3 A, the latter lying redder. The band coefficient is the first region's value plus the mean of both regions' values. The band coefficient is 0.56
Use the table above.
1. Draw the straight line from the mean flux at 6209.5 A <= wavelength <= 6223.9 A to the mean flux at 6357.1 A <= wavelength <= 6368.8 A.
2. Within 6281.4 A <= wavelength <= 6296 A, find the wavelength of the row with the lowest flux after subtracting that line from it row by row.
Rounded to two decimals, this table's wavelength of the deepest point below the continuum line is 6285.79 A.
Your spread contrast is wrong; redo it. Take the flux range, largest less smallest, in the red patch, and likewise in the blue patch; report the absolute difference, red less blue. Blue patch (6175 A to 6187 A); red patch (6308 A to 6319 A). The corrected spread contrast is 0.56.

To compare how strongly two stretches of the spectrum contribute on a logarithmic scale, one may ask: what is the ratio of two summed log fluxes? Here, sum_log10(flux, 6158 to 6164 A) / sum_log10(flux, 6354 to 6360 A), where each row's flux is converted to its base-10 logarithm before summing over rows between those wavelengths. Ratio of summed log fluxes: 0.97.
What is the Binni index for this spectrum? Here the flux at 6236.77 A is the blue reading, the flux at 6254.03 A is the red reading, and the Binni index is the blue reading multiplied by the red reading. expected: 23.0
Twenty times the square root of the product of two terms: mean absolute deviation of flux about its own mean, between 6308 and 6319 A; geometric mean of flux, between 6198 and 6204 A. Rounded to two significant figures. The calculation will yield 22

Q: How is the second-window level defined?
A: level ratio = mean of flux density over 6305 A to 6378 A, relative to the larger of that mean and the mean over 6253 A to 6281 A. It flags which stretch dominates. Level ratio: 0.96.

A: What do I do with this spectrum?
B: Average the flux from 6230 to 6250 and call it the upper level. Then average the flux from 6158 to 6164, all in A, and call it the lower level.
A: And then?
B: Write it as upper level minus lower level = 0.2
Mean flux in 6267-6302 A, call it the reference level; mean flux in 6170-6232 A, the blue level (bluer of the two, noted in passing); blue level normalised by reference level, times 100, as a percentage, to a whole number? 97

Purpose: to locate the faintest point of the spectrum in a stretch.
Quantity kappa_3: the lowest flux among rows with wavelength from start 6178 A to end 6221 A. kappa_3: 4.17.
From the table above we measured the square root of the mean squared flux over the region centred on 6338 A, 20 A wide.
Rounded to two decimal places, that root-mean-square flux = 4.60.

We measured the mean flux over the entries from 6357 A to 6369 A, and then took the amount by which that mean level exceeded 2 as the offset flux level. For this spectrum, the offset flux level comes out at 2.67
